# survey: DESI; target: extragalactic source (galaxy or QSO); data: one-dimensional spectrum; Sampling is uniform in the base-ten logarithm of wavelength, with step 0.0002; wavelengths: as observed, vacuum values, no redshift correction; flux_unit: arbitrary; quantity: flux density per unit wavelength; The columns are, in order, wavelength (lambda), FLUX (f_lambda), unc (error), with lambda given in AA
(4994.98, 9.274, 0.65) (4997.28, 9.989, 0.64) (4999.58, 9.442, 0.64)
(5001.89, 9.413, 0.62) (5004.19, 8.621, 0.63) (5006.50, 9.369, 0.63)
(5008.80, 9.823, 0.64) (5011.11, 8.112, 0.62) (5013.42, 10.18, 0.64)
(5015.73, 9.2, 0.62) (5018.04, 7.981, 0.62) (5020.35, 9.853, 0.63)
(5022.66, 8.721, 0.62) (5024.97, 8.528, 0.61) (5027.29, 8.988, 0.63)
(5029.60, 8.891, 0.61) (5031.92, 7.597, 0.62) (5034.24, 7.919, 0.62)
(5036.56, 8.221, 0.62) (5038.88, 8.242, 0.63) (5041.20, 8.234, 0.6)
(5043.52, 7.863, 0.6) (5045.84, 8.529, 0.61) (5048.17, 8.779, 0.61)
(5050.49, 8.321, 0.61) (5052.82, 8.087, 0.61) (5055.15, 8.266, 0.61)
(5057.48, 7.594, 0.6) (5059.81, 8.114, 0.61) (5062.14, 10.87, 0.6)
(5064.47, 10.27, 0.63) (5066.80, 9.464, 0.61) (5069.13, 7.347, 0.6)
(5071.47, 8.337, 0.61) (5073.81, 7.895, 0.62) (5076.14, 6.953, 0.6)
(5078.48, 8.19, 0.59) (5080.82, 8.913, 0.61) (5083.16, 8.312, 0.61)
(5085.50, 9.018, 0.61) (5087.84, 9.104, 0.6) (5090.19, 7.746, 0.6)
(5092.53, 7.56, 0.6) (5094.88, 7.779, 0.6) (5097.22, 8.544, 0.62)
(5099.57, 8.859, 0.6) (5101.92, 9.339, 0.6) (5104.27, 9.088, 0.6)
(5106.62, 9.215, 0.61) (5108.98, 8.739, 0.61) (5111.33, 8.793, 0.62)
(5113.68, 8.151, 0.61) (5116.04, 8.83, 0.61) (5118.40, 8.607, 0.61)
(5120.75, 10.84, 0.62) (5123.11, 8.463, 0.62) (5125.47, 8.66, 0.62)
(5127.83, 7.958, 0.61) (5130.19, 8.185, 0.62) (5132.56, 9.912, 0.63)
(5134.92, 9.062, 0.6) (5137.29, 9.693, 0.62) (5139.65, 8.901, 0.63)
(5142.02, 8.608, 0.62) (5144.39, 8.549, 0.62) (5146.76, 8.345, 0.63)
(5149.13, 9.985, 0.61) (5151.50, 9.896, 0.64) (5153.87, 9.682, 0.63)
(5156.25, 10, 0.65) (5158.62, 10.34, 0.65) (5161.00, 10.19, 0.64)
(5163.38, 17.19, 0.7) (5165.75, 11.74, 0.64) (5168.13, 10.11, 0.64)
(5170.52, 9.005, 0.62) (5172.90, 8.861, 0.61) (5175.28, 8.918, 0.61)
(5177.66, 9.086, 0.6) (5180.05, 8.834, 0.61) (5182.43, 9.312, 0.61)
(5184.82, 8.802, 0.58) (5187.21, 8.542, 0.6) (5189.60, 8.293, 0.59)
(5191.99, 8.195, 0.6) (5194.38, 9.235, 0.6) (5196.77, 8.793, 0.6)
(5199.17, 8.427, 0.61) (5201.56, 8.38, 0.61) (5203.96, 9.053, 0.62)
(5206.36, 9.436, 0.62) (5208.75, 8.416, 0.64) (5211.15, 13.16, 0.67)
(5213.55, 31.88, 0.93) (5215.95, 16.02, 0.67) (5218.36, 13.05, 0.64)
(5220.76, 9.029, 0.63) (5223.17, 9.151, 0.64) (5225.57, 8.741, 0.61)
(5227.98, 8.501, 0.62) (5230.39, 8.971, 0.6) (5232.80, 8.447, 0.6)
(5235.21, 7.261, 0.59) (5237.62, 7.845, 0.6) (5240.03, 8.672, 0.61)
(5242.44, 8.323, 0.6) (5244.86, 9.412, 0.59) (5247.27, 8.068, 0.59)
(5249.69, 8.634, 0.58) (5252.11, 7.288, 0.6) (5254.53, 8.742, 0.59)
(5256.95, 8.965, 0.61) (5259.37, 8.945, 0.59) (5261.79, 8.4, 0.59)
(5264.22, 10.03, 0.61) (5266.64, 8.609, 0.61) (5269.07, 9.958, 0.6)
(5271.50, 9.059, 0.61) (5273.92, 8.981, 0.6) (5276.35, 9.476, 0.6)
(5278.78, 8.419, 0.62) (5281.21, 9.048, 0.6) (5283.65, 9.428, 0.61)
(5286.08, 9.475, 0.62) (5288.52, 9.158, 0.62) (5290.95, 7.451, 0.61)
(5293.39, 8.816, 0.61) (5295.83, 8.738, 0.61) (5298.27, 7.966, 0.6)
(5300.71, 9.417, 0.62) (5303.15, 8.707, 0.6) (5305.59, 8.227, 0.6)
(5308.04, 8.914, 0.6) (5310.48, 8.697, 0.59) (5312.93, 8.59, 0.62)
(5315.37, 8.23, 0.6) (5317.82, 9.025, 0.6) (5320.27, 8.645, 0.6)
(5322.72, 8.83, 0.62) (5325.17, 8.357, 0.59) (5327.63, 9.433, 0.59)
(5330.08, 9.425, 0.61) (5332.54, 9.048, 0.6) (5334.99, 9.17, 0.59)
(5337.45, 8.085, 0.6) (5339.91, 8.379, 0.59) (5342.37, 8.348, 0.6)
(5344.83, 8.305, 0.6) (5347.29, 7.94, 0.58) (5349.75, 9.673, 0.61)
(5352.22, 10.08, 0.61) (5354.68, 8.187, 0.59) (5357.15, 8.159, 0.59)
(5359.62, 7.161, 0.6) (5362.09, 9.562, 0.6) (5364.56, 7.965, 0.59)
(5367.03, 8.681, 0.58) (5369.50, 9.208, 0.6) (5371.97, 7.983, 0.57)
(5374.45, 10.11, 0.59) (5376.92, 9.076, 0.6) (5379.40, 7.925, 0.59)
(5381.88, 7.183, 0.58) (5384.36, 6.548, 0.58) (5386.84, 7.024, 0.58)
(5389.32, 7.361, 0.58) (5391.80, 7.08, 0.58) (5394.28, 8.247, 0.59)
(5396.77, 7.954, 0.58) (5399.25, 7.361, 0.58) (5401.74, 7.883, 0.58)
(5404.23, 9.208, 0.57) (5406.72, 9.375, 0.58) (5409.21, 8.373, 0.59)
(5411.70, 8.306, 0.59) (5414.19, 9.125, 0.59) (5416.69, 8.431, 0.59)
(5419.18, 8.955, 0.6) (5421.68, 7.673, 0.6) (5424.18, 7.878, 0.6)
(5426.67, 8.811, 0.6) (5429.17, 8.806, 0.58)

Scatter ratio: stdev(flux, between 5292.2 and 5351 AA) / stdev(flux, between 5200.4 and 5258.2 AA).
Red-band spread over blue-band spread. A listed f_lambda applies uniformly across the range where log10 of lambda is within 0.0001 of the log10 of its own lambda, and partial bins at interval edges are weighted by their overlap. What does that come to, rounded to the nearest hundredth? 0.10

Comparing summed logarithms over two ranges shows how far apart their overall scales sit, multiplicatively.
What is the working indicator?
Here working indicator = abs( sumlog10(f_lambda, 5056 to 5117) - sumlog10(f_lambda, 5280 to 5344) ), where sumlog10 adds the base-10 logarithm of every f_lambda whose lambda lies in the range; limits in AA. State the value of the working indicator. 0.27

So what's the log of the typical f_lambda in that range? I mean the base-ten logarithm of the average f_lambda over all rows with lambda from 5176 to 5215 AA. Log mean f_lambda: 1.02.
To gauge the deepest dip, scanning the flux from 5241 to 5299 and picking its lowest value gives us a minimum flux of 7.288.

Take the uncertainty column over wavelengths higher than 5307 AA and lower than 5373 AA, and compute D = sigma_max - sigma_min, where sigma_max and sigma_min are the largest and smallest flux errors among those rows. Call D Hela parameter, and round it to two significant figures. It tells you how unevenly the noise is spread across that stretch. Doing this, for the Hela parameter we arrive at 0.050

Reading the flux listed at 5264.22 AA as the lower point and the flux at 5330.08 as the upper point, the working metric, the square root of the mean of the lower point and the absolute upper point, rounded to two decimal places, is 3.12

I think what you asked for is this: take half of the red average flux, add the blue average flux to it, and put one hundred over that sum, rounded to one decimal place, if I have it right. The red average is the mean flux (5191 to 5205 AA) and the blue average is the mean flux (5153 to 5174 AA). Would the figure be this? 6.6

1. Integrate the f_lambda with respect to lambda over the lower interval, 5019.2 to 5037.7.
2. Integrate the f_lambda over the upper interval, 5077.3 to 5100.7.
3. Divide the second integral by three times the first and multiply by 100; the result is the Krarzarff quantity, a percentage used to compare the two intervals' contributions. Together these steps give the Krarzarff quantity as 41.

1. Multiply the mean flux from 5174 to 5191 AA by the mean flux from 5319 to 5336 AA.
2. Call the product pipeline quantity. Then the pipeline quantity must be 79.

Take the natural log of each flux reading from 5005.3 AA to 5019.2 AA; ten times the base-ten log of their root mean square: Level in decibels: 3.44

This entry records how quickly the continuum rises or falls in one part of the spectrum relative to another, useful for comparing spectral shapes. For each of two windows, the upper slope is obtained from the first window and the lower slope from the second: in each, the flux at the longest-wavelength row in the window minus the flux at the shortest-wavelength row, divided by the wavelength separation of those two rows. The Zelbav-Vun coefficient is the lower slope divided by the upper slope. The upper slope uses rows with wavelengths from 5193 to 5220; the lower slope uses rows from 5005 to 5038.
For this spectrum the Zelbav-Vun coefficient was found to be -0.2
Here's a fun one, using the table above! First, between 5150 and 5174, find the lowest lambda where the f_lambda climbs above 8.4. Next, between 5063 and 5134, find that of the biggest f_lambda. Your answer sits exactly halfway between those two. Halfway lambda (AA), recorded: 5136.1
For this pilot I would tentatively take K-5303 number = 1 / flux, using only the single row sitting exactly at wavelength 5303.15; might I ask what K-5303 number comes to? 0.115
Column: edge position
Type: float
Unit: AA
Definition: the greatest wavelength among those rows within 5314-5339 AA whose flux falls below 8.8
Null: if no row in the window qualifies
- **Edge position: 5337.45 AA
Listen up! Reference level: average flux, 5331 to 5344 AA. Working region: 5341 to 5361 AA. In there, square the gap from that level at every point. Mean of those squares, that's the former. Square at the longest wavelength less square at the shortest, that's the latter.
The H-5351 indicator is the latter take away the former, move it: 1.2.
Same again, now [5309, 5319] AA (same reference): 0.1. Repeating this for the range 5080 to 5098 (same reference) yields -0.5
